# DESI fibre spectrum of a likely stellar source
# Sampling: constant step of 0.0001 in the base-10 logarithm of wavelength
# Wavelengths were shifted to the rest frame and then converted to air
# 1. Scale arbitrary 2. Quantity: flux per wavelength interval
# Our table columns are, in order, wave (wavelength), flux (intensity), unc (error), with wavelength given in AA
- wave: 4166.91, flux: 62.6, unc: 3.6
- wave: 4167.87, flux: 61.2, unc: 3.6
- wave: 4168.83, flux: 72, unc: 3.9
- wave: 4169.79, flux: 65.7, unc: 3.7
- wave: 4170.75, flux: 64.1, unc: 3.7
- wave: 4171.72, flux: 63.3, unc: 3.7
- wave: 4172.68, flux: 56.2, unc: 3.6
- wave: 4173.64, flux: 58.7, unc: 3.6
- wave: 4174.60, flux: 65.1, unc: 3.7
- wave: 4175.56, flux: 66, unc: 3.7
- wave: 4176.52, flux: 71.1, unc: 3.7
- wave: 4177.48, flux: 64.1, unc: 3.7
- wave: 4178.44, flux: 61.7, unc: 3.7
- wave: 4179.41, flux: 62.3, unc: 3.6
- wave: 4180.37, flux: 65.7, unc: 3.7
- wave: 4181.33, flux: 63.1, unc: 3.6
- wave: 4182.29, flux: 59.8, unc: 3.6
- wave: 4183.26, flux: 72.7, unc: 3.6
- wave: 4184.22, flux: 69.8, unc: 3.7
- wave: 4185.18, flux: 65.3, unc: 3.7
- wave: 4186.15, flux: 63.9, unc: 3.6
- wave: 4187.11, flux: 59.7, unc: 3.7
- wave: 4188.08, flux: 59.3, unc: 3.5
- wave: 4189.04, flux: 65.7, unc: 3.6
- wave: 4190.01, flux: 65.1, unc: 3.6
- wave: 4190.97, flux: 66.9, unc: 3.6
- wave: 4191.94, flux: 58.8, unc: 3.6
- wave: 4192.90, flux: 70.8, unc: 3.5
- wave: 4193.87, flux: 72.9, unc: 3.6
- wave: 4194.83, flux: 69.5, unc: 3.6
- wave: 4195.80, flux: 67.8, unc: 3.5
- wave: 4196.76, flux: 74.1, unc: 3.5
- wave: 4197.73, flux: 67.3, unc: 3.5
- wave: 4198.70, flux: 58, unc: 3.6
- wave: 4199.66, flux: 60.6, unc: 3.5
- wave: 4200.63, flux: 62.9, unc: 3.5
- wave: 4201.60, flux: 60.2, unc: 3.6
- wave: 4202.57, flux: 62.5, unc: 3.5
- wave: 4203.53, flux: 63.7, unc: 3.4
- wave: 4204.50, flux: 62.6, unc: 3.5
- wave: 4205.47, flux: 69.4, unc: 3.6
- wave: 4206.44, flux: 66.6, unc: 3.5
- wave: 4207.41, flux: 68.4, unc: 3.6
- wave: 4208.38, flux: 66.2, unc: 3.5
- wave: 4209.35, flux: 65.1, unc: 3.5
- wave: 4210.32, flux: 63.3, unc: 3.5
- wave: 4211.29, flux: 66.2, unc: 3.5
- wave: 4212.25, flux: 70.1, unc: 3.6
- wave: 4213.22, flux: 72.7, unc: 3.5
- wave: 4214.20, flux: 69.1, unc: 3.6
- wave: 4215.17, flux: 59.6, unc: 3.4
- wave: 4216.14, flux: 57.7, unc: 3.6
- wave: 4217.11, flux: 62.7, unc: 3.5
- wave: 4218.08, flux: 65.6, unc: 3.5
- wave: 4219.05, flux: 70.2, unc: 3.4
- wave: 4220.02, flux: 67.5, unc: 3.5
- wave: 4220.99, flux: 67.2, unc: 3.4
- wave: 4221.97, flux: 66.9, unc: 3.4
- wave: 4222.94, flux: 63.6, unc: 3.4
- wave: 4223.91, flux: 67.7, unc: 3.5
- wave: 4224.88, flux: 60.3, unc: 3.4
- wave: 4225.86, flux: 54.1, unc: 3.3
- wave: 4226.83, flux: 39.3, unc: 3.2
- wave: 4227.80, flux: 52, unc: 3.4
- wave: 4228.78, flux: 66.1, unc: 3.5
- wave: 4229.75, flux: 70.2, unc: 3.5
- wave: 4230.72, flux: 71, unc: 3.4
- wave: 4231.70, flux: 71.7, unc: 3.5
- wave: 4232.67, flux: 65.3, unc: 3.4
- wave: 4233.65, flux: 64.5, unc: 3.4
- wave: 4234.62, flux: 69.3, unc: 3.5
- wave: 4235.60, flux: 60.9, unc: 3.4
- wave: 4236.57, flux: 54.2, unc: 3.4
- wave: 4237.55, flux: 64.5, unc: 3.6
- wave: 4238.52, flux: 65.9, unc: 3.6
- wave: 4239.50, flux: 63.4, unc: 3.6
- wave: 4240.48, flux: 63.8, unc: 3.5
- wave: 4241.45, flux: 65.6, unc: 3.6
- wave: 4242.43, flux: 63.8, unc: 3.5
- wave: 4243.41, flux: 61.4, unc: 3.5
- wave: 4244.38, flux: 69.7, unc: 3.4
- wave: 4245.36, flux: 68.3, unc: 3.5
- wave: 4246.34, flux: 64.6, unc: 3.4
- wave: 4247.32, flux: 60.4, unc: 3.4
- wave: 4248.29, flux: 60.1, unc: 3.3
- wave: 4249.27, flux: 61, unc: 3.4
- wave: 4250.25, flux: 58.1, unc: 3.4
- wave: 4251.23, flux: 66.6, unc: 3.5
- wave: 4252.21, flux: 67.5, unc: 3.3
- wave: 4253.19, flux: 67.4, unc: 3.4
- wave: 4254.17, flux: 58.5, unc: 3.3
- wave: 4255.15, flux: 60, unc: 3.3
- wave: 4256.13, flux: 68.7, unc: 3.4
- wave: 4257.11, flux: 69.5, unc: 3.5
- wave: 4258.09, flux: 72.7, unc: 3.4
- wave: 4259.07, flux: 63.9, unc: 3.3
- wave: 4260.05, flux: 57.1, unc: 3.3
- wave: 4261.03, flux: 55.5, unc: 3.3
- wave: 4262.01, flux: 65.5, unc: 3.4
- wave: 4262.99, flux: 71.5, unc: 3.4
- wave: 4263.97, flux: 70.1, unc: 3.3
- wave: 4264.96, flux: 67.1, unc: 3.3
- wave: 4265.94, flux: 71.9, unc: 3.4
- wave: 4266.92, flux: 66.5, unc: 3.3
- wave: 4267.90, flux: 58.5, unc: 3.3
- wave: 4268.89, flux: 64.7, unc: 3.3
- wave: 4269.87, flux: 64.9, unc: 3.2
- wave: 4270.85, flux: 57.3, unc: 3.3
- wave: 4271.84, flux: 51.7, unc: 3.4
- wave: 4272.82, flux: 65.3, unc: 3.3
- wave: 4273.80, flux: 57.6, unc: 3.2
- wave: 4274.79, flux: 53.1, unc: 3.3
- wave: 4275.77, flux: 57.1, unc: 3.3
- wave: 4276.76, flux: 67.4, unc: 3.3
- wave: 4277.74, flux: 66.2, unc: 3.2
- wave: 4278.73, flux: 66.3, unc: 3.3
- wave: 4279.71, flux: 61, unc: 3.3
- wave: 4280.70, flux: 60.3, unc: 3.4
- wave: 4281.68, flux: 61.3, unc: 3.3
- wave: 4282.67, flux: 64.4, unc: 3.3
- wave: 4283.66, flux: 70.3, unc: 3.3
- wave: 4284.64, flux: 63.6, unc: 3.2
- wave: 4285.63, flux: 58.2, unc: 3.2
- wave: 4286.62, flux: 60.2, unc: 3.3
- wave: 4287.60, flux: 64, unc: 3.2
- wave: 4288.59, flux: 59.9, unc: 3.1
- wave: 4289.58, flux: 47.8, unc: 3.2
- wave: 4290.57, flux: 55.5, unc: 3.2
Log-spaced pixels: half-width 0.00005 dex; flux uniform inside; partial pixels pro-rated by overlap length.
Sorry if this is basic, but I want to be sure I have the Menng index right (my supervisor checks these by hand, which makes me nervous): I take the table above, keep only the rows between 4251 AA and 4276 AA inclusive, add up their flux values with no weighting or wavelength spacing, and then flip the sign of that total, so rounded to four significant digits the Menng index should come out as -1650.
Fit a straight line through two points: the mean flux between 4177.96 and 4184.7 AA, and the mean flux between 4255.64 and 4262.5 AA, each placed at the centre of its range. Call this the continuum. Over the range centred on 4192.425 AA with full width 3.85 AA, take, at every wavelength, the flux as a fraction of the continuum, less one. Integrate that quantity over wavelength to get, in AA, 0.14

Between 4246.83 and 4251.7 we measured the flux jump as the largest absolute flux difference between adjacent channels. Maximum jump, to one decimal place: 8.5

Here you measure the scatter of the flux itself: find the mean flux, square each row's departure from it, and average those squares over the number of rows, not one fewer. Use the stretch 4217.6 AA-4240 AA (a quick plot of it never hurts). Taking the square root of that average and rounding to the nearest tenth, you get 7.3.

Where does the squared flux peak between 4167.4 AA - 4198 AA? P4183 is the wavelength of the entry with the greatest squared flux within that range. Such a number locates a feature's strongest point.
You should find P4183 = 4196.76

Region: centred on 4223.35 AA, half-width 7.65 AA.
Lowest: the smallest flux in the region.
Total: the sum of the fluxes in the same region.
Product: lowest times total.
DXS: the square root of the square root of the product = 14.1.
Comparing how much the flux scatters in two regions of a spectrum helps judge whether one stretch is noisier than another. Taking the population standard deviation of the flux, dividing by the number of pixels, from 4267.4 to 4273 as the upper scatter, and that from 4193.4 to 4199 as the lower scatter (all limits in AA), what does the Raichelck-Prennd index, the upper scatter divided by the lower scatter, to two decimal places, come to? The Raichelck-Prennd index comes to 0.96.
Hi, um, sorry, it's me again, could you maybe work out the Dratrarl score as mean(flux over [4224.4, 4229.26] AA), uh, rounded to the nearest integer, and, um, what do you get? 54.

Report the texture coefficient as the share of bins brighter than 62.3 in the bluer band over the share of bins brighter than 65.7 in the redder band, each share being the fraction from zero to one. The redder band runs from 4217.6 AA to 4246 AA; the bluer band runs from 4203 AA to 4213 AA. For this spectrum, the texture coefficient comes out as 2.2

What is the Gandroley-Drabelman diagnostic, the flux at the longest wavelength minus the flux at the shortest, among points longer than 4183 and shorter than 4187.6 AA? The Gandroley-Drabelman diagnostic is -13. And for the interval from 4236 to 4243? 10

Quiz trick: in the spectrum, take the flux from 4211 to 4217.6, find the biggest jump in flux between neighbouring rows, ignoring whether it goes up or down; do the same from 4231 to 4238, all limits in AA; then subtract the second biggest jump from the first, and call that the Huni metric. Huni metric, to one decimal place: -0.8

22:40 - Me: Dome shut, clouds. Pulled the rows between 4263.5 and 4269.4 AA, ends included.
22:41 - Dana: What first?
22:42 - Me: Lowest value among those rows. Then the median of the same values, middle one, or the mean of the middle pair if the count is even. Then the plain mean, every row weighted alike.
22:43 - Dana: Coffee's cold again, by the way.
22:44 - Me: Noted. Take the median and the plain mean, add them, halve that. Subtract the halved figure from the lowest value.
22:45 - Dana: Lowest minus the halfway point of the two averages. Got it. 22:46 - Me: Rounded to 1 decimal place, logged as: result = -8.1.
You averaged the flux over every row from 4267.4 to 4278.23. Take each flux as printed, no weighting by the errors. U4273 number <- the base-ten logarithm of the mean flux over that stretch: 1.781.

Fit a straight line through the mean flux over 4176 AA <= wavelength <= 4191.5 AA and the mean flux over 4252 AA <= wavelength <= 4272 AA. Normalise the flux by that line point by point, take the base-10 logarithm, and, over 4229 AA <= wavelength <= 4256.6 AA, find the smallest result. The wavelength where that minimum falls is 4236.57 AA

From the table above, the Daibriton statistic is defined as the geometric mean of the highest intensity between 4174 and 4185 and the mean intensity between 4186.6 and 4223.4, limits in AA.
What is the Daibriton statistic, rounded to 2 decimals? 68.97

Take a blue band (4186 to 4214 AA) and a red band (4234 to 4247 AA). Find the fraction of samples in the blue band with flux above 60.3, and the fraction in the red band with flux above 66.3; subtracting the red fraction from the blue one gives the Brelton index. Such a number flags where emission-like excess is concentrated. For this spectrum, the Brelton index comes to 0.60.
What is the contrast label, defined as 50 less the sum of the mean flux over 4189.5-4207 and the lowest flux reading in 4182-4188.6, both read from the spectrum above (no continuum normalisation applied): -75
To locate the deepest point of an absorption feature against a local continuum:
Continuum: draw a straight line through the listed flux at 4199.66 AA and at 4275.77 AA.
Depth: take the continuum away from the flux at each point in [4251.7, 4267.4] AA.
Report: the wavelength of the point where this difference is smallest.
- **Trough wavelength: 4261.03 AA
